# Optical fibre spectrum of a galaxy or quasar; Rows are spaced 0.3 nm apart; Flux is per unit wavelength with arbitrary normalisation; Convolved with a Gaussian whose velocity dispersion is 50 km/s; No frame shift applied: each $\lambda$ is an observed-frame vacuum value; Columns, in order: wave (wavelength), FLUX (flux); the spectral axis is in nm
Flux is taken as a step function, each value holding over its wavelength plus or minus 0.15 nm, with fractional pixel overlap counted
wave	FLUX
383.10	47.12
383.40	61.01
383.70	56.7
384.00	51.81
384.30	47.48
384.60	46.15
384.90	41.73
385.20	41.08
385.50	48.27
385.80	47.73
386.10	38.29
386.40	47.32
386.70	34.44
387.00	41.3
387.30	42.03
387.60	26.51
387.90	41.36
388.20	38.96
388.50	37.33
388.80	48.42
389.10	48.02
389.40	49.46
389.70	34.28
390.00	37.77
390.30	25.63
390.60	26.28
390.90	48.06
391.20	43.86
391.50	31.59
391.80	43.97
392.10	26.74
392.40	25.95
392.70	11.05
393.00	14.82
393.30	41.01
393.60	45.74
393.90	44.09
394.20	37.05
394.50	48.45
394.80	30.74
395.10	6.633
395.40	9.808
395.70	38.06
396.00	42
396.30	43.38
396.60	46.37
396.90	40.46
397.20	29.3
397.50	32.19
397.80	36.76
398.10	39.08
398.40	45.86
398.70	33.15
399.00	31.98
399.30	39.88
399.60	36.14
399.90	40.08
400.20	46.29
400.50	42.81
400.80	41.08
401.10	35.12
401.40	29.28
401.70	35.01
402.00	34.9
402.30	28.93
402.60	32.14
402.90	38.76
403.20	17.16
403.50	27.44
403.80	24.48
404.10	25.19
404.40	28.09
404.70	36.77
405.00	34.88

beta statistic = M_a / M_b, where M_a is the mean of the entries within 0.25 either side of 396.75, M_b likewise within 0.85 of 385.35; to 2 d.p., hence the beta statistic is 0.99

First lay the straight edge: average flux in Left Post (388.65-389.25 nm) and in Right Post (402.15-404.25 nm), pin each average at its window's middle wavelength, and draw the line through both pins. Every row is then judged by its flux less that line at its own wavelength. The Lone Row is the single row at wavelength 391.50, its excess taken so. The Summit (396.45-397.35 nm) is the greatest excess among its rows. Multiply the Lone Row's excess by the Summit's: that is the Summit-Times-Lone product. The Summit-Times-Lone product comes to -119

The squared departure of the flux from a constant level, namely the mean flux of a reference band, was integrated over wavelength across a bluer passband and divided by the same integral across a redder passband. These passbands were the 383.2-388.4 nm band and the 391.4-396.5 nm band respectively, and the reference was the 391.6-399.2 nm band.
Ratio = 0.93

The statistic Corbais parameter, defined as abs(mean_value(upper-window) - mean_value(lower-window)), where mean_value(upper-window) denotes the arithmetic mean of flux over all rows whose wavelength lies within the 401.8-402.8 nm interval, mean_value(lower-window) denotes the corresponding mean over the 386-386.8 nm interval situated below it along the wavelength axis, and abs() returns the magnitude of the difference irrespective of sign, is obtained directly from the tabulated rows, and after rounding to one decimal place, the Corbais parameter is 8.0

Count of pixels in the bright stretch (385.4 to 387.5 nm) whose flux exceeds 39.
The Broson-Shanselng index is 5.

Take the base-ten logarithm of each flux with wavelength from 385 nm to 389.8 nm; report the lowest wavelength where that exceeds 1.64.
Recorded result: 385.50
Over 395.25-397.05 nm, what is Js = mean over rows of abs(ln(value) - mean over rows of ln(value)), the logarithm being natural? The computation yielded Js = 0.40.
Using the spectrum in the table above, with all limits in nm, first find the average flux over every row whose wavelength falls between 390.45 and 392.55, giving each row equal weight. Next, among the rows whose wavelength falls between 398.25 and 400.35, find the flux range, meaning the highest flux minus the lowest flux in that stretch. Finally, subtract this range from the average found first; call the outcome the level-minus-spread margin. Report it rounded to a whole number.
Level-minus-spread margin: 21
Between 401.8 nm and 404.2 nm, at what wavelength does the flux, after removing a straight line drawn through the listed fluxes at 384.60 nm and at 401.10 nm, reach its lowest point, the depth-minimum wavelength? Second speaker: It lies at 403.20 nm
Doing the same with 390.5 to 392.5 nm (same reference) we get 390.60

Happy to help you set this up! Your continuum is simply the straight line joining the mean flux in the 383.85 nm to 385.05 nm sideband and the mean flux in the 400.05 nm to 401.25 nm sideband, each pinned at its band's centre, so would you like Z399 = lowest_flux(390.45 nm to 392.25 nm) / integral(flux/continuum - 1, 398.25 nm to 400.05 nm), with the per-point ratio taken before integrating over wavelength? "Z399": -153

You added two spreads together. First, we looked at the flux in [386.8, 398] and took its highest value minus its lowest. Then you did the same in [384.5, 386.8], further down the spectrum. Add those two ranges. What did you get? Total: 57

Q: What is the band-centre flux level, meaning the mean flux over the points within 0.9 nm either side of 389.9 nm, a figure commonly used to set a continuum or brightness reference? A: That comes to 36.9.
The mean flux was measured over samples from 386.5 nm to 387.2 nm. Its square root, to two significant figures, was 6.2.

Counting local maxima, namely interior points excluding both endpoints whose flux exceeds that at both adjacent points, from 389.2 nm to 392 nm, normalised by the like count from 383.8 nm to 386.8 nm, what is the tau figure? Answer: 1.0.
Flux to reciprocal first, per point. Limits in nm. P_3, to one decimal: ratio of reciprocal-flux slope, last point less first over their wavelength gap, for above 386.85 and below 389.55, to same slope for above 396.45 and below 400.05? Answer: -1.6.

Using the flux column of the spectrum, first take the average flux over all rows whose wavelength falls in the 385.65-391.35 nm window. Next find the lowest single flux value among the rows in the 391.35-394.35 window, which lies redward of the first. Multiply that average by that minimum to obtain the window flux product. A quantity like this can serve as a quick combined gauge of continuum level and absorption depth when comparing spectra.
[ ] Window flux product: 440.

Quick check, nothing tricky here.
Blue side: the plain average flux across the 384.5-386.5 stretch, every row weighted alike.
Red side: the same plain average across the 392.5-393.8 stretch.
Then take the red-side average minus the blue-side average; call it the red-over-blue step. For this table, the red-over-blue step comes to -16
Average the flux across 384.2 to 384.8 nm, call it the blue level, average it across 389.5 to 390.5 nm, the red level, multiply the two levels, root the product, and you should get 39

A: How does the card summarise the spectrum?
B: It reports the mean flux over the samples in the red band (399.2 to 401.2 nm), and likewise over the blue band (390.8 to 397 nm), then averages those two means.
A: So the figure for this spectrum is 37.2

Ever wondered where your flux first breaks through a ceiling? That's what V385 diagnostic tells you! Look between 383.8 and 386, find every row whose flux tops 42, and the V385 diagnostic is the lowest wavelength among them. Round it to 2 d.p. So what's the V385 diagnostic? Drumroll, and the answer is 384.00 nm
